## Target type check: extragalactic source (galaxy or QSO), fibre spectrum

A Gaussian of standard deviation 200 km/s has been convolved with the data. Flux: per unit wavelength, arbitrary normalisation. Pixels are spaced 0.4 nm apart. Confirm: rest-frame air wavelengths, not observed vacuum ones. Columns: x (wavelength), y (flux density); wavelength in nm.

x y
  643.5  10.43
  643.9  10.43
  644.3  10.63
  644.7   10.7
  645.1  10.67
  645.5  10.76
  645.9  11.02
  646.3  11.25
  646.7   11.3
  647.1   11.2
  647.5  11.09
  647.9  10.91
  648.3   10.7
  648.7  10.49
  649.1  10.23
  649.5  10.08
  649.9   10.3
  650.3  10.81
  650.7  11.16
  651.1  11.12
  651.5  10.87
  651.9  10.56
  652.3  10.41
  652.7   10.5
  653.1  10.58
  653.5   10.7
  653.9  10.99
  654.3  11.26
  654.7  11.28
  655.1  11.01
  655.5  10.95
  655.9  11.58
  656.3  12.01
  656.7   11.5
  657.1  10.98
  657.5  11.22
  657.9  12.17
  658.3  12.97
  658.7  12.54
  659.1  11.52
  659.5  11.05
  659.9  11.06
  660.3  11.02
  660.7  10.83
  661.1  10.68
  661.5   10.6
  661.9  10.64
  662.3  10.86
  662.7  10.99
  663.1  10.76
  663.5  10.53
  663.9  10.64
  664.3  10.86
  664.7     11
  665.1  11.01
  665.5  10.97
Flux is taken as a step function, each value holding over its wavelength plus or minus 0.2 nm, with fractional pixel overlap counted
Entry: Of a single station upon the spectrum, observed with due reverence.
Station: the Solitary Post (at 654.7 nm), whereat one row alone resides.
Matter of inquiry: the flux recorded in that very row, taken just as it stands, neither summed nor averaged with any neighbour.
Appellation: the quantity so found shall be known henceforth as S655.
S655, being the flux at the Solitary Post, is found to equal 11.28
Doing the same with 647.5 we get 11.09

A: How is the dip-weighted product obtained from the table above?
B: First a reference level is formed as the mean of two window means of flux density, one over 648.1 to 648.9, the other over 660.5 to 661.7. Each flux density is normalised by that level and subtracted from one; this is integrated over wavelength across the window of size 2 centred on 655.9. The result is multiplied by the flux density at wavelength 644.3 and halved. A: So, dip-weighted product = -0.76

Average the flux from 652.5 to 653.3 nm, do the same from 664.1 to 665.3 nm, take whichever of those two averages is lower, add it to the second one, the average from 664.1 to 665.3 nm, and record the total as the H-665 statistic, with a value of 21.5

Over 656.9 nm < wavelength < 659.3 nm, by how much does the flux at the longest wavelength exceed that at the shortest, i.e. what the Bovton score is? 0.54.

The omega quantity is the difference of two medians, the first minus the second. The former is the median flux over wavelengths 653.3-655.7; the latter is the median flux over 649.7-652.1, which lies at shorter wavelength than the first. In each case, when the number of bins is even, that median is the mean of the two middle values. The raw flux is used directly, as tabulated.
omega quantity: 0.16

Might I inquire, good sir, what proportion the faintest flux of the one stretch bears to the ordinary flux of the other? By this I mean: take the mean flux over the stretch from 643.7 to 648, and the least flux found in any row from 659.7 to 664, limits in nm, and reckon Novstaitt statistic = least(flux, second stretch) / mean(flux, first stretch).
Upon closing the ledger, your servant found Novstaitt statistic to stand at 0.97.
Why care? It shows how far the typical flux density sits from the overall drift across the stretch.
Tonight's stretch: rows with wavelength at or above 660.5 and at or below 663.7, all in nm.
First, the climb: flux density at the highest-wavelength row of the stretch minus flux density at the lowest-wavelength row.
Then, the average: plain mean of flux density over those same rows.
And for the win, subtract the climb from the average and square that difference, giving 122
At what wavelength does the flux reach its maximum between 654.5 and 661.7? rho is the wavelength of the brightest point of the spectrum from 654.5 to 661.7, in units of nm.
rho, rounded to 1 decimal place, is 658.3 nm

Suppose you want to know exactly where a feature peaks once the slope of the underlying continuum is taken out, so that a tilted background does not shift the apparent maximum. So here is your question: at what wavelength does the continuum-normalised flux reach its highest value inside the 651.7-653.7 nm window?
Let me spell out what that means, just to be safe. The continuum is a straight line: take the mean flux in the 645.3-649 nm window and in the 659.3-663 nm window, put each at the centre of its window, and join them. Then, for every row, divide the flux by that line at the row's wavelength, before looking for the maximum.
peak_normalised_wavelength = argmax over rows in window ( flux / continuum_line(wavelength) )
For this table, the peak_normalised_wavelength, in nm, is 653.5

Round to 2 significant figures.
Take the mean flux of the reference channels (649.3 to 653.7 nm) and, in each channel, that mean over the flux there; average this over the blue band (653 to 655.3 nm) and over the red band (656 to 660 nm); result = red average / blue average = 0.94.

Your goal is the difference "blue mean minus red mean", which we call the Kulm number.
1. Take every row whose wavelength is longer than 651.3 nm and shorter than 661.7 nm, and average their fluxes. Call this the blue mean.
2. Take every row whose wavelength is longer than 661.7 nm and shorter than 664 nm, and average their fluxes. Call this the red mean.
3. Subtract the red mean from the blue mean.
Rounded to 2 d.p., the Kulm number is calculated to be 0.45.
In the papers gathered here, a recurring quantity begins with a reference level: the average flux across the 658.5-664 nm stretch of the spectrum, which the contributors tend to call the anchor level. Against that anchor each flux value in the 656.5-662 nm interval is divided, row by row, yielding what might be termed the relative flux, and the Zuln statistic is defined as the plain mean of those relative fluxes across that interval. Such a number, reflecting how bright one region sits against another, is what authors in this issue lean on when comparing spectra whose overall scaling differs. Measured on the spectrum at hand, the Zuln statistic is 1.03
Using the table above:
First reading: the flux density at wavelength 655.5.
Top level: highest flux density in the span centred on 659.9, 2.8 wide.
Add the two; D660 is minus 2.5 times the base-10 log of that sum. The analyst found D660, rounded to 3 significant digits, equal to -3.43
